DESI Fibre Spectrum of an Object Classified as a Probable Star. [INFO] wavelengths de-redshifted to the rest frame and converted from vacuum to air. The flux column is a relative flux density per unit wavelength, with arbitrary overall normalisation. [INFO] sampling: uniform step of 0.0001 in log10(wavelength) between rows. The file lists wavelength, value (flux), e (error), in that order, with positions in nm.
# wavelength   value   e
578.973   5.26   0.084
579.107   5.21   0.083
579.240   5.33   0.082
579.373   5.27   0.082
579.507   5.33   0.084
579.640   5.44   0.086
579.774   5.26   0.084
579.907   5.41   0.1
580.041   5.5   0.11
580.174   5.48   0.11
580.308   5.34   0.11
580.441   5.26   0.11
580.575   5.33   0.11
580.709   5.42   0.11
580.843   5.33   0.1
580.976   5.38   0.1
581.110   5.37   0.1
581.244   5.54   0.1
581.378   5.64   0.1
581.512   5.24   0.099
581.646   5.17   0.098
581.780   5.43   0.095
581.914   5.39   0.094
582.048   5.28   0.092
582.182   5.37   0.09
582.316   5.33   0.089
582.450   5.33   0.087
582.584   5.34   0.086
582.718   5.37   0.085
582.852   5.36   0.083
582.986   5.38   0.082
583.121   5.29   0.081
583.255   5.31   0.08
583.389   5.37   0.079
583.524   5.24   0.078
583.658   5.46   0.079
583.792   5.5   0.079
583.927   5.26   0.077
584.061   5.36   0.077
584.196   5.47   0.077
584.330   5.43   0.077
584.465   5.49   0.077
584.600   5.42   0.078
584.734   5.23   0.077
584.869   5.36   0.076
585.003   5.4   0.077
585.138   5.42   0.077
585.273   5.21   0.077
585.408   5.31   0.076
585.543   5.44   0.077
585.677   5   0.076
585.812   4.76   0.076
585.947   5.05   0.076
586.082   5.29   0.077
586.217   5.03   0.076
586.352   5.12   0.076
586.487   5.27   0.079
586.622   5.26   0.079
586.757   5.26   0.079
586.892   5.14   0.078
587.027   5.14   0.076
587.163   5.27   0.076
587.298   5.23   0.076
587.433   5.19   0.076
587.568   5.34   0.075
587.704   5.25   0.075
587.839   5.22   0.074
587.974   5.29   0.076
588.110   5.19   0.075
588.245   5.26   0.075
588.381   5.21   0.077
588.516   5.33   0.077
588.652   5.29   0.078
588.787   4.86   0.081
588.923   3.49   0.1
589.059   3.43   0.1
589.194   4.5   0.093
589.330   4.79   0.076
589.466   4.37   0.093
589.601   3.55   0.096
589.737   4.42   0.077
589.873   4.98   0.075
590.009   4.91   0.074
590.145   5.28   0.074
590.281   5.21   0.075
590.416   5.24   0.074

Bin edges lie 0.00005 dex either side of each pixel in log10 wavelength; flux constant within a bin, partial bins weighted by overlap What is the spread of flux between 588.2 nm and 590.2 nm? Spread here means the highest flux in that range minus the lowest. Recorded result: 1.9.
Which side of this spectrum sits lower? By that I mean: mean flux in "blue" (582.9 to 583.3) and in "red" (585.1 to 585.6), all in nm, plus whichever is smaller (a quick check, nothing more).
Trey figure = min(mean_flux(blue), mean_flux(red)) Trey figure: 5.33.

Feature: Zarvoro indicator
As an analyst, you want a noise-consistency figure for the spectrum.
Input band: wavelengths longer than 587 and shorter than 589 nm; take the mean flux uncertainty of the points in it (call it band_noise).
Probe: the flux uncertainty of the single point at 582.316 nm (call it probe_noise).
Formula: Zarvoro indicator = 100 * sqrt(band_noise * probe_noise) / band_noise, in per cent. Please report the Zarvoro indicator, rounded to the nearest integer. 107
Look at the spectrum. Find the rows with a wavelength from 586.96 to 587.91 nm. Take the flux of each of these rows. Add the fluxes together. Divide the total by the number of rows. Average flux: 5.23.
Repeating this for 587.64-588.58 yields 5.25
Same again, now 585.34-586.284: 5.13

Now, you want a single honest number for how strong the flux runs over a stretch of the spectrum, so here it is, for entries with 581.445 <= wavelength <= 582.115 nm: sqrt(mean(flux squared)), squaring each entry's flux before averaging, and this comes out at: 5.30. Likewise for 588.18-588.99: 4.95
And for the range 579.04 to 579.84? 5.31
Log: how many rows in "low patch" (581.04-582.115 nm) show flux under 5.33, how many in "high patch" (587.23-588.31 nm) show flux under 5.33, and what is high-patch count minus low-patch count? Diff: 4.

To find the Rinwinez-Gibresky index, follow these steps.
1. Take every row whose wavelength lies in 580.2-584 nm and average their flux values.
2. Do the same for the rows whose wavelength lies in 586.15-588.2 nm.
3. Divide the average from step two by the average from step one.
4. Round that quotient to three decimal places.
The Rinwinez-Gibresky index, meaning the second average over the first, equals 0.973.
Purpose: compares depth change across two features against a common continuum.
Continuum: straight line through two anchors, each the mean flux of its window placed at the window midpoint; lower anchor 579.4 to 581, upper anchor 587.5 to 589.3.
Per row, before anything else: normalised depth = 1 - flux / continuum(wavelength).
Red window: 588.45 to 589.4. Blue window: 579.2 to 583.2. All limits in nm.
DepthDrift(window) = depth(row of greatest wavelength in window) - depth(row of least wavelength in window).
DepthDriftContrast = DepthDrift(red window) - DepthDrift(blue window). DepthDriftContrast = 0.14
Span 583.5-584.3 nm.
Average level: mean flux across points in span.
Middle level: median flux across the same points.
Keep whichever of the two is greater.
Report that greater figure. 5.41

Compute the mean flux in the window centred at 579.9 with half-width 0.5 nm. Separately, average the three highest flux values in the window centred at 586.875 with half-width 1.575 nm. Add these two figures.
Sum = 10.8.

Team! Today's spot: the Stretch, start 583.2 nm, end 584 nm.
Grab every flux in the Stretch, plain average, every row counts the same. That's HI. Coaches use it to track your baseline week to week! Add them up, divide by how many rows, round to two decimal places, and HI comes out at 5.36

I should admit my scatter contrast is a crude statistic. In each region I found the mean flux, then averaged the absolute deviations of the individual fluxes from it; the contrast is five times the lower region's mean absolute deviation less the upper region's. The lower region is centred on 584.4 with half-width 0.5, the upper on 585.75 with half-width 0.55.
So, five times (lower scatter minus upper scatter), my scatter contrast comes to -0.5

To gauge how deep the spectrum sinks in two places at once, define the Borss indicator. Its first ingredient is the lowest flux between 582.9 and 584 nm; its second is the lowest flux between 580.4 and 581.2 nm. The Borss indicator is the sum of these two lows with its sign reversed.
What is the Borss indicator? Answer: -10.50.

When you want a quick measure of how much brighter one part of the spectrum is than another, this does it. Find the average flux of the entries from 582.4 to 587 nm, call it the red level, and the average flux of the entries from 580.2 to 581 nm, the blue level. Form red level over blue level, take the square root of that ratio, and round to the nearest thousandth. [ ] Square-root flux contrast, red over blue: 0.995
